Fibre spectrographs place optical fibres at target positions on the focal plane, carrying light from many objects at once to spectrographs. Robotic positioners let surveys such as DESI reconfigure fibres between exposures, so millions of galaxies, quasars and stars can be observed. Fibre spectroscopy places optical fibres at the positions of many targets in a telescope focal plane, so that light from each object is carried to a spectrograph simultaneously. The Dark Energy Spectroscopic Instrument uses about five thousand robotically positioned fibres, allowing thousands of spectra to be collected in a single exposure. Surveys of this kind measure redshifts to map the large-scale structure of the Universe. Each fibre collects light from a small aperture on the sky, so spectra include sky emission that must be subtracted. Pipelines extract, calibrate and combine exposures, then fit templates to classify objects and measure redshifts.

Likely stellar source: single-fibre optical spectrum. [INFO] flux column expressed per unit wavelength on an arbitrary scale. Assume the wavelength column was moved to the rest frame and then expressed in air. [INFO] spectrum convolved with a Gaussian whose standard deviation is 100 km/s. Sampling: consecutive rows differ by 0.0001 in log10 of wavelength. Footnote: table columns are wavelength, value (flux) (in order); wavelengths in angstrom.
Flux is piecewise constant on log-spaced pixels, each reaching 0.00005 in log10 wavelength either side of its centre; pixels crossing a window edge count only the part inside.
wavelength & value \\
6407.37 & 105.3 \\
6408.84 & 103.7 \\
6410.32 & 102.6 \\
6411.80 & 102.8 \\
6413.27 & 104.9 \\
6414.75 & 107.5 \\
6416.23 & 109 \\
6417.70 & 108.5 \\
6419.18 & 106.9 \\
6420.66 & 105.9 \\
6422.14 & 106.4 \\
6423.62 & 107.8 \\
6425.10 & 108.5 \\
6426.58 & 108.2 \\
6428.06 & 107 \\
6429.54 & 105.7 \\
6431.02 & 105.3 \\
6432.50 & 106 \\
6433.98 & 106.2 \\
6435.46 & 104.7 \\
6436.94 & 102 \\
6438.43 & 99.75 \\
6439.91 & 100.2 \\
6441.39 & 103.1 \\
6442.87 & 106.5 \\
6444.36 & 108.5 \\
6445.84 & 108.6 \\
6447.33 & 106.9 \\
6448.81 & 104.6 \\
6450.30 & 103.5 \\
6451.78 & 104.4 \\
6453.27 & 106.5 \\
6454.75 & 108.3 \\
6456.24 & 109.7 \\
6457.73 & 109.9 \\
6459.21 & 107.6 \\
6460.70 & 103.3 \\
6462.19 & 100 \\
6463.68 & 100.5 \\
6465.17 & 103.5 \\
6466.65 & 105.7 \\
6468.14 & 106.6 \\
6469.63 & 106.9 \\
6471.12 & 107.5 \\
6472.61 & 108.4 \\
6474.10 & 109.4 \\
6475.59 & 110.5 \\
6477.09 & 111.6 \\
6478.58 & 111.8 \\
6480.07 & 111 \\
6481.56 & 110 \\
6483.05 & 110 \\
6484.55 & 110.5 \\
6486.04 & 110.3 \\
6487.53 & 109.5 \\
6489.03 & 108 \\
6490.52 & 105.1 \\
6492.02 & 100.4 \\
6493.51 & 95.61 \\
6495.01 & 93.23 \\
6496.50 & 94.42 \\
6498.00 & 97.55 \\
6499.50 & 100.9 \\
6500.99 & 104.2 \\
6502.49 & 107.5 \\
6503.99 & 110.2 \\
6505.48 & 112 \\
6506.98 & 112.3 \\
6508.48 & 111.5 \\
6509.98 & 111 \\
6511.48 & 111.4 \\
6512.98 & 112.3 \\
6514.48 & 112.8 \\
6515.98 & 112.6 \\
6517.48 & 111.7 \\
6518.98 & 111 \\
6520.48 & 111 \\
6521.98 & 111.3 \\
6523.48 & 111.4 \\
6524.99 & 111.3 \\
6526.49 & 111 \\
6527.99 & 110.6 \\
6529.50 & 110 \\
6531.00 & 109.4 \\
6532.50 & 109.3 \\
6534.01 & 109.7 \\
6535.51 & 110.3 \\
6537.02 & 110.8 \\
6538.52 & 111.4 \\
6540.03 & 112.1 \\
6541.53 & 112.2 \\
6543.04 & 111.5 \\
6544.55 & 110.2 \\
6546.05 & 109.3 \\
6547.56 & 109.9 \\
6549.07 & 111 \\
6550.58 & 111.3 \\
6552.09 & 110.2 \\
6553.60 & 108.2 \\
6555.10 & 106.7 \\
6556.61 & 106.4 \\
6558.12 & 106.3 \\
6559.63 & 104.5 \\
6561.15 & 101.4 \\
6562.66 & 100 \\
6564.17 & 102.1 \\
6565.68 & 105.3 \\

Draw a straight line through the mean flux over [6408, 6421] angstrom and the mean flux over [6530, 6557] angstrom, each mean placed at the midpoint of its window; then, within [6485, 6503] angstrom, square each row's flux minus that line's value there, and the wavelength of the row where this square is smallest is 6489.03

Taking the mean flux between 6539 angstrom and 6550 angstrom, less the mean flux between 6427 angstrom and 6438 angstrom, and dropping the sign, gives 6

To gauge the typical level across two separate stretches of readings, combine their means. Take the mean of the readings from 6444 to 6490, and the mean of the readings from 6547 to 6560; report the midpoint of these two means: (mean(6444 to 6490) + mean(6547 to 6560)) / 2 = 108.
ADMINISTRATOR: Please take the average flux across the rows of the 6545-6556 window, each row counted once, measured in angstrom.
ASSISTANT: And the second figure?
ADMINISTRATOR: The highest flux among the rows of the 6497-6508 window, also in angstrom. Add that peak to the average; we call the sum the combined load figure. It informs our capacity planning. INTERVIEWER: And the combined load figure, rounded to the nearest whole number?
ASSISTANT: 222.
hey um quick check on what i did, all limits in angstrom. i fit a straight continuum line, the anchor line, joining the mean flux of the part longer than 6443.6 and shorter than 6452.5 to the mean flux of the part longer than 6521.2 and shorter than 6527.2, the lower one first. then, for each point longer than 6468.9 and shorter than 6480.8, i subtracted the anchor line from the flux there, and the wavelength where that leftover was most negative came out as 6469.63 angstrom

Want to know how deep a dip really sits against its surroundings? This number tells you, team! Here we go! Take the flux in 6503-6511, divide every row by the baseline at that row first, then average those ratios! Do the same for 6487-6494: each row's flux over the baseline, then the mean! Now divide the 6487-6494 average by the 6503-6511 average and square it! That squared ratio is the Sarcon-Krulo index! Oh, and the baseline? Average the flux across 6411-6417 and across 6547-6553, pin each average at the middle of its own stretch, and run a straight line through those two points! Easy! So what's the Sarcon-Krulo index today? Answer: 0.88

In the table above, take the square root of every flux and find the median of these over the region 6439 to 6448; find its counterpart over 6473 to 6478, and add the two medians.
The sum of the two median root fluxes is 20.84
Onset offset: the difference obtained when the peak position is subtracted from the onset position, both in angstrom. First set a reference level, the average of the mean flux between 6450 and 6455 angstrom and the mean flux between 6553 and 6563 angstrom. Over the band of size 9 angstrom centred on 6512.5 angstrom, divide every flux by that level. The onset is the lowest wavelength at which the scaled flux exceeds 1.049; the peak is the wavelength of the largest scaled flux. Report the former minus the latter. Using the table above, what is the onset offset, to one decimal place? -6.0 angstrom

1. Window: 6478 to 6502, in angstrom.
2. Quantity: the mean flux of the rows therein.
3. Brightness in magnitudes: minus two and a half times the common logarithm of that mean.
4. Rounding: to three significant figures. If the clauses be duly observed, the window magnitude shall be -5.05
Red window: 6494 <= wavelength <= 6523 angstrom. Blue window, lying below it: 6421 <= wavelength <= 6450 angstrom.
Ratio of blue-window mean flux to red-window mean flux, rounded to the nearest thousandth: 0.979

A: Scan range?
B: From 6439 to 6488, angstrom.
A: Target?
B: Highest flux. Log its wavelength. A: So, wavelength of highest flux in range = 6478.58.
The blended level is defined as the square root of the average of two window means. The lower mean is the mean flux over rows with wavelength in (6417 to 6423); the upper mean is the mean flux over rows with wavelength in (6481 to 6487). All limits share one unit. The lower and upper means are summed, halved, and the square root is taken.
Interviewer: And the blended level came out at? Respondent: 10.4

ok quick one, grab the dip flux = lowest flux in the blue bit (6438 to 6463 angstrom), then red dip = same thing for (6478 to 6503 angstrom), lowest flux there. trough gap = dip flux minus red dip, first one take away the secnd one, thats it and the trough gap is 6.5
